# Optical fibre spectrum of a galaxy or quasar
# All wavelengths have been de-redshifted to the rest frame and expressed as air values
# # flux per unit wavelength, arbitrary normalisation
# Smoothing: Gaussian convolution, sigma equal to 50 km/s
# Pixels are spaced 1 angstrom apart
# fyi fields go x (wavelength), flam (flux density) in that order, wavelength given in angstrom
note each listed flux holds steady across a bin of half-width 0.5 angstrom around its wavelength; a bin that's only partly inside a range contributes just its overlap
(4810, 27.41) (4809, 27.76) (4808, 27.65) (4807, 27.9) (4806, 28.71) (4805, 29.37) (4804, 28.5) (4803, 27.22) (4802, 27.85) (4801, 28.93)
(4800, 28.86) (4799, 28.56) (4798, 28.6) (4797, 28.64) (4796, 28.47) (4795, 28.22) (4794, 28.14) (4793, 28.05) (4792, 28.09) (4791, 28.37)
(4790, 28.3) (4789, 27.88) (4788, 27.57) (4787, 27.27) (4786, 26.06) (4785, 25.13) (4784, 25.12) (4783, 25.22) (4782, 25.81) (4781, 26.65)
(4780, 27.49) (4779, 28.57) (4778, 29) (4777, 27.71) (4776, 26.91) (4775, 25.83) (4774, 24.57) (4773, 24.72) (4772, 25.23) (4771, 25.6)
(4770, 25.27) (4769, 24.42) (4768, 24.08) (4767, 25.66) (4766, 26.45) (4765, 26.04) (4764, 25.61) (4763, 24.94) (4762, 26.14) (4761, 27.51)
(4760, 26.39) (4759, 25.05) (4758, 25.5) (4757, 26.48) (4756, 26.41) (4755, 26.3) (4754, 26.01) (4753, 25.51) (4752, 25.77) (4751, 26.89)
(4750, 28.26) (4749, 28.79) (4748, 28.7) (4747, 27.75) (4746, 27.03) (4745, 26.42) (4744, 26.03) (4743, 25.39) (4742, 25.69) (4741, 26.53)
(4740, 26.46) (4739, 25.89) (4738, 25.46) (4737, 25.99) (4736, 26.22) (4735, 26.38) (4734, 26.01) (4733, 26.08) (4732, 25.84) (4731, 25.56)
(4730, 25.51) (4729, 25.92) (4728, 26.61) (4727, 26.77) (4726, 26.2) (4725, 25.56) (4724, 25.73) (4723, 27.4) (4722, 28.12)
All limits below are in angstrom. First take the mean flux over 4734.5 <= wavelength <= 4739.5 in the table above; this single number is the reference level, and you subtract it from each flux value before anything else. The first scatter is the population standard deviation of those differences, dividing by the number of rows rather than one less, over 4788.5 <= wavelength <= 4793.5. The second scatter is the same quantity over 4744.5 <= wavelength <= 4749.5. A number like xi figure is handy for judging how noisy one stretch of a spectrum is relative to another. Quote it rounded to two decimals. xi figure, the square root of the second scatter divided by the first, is 2.28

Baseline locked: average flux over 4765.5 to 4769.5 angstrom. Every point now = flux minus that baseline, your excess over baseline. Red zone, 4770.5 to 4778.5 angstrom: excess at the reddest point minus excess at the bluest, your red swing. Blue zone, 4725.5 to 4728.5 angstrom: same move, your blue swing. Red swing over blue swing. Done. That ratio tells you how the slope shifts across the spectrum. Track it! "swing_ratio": 8.3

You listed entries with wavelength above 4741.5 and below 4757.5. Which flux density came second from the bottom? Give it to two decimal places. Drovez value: 25.51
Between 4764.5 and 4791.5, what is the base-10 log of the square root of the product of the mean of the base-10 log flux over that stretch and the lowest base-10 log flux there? 0.146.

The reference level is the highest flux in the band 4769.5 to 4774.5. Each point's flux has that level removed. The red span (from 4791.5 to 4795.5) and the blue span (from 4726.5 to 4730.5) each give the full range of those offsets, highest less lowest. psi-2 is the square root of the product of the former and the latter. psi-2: 0.46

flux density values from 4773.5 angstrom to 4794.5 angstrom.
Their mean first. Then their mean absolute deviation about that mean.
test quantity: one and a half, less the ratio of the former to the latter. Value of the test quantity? -22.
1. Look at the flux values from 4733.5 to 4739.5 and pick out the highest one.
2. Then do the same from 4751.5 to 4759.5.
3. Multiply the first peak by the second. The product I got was 699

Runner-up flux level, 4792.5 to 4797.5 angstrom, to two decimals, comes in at 28.47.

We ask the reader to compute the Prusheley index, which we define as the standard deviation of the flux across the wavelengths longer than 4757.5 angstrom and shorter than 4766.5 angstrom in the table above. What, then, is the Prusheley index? 0.8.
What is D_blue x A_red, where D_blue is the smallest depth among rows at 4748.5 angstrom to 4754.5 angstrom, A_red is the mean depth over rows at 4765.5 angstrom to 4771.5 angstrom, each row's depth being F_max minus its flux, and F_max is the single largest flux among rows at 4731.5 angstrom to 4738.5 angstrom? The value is -2.7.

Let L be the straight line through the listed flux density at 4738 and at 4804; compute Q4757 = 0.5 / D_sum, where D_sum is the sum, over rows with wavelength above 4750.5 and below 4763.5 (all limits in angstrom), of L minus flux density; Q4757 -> 0.14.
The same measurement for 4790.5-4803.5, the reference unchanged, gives -0.30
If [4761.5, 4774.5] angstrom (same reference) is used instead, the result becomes 0.02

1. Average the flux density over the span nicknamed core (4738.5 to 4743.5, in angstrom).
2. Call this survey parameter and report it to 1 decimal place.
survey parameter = 26.0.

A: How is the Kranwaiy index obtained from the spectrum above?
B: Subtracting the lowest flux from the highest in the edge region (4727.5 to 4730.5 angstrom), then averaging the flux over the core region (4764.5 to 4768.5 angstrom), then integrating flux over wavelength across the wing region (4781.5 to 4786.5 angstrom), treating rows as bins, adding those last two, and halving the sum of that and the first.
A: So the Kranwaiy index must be 77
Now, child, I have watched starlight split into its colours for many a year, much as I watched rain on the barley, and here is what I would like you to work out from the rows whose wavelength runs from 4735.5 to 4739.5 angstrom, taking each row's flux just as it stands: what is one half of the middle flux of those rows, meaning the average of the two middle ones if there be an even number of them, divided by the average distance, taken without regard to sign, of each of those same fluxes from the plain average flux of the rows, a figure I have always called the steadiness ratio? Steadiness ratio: 60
